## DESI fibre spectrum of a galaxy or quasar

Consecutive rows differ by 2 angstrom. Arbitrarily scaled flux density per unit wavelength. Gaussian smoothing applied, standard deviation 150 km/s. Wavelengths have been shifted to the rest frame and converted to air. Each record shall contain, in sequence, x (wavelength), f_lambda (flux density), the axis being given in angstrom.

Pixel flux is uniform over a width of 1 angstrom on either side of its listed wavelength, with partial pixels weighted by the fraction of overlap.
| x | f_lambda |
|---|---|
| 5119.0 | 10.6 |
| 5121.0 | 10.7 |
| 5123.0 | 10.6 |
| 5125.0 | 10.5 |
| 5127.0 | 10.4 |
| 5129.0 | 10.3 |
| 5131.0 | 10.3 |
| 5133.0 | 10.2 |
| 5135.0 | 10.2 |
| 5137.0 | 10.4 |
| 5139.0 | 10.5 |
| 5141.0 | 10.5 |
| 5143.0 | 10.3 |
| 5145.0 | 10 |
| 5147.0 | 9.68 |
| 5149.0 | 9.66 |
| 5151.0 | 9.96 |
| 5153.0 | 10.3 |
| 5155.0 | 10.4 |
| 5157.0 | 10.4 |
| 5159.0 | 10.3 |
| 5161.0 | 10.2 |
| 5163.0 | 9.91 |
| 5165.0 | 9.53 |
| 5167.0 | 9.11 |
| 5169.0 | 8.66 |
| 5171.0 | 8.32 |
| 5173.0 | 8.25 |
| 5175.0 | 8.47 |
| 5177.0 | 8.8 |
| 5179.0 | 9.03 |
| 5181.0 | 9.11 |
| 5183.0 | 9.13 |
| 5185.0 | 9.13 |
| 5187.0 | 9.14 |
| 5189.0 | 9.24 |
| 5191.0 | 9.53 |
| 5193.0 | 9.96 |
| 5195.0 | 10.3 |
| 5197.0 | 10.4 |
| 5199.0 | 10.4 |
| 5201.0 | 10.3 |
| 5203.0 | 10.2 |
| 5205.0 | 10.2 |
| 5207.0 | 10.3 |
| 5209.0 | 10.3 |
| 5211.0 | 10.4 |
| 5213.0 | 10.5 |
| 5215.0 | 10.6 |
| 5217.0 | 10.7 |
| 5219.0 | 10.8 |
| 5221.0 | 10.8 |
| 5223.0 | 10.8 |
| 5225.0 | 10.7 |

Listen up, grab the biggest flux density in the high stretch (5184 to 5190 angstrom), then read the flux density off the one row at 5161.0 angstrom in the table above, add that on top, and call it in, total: 19.4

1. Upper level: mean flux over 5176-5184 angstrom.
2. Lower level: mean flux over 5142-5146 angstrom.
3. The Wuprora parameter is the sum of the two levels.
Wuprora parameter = 19.2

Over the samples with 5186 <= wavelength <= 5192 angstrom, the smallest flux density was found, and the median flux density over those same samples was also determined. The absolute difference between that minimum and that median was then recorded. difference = 0.1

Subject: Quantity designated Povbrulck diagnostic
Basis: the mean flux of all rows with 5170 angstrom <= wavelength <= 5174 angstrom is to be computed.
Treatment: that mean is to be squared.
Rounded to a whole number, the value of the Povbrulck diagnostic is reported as 69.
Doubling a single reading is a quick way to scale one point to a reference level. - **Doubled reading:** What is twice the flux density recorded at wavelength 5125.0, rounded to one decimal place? 21.0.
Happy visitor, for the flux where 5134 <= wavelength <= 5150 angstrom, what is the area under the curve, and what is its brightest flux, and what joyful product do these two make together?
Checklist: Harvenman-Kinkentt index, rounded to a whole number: 1706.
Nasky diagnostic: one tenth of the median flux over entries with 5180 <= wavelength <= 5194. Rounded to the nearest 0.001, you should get 0.914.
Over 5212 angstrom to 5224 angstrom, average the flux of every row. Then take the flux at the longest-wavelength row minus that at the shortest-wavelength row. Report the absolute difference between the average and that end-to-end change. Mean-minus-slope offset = 10.4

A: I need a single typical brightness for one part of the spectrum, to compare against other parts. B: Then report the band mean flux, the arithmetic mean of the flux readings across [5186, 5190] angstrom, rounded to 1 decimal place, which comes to 9.2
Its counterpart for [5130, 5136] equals 10.2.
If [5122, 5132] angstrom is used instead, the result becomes 10.4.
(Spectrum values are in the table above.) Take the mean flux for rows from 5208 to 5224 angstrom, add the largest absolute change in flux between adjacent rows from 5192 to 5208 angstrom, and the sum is 11.0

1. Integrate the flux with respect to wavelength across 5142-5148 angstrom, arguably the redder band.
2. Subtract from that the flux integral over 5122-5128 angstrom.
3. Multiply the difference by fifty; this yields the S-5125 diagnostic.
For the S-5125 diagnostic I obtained -152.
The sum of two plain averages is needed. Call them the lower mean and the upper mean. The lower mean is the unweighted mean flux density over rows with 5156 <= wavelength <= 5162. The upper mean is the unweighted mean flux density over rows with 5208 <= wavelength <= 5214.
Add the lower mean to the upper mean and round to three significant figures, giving 20.7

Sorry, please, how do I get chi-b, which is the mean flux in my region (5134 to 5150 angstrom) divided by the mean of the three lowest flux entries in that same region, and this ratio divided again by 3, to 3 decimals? 0.346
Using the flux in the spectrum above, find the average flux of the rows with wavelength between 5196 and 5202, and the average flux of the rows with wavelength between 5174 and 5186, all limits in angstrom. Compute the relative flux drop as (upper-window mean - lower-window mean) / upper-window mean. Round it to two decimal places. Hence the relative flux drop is 0.14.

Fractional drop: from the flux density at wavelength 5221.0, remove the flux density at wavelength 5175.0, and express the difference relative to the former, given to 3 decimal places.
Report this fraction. 0.216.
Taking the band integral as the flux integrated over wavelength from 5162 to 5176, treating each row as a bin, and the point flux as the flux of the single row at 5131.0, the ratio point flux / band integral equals 0.0827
